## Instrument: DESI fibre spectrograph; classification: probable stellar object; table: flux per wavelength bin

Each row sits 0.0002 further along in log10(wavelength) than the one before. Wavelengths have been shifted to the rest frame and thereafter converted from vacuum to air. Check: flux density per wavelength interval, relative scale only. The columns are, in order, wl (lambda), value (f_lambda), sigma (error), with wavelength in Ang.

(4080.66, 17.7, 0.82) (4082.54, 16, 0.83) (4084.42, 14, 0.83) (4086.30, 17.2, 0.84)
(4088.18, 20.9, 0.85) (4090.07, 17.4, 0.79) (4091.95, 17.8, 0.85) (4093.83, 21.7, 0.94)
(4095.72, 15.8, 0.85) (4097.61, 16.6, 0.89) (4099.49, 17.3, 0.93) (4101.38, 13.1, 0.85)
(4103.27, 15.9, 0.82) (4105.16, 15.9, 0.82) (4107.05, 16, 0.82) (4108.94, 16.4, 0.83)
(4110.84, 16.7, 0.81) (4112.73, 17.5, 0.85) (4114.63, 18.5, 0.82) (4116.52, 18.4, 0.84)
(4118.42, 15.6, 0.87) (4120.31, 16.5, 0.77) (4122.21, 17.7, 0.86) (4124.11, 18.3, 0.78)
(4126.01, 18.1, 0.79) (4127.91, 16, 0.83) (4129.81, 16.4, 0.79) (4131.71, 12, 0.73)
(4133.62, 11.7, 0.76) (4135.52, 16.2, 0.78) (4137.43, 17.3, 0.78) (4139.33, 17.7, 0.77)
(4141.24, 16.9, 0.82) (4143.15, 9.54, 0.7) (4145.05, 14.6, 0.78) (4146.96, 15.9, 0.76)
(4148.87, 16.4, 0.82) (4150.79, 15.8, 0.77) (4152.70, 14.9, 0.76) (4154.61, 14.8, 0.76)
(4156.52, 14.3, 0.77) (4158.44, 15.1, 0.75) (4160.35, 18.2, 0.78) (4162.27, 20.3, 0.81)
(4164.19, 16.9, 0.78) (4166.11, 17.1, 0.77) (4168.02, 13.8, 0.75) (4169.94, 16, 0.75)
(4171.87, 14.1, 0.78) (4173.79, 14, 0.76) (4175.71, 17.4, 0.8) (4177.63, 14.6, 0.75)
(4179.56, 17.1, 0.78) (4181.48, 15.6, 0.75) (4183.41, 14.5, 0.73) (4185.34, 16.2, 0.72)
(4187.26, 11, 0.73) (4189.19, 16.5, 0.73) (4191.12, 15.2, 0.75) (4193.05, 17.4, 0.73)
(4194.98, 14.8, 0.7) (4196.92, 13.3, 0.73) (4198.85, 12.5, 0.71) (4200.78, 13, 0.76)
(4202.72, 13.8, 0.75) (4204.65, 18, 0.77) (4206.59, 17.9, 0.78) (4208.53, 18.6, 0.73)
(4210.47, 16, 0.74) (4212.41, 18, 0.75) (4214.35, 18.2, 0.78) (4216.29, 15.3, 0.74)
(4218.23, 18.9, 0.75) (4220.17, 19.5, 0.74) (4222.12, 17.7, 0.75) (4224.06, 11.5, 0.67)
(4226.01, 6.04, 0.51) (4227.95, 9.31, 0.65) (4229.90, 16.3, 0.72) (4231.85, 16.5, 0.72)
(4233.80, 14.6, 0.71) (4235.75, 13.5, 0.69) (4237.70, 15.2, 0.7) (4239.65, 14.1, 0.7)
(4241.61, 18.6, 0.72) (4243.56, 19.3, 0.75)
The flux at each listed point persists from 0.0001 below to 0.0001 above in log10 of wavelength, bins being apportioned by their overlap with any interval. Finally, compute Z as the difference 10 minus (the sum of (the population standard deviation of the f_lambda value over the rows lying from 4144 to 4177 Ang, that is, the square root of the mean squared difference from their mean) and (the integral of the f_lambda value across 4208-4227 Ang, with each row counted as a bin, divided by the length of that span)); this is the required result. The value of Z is -7.59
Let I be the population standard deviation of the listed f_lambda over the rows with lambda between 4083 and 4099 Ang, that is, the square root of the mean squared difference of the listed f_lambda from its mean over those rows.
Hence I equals 2.37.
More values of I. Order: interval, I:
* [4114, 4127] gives 1.03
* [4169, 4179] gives 1.30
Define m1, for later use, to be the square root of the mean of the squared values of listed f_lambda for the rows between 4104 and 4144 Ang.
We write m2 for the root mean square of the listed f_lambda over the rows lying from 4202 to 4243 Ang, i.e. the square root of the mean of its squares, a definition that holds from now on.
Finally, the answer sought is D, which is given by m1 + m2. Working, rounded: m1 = 16.3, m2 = 15.9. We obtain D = 32.3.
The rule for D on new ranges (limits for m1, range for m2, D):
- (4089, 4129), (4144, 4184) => 32.9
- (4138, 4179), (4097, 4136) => 32.1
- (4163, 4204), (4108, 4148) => 31.3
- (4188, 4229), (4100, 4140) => 32.1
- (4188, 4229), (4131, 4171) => 31.3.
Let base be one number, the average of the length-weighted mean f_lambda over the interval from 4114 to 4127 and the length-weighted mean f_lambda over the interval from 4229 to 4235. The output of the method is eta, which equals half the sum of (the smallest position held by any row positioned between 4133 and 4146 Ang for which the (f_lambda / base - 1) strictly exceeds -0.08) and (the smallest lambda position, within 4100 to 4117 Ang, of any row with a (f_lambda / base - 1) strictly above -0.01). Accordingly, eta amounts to 4123.2 Ang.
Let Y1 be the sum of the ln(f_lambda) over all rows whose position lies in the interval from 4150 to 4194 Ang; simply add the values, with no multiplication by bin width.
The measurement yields 63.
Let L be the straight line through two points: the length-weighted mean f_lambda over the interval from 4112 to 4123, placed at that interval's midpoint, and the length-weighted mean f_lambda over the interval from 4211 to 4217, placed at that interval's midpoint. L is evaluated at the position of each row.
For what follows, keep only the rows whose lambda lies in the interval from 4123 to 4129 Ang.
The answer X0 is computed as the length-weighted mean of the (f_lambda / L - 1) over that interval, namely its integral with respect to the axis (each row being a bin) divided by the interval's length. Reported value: 0.006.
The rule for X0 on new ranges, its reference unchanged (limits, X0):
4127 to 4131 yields -0.080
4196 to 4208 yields -0.133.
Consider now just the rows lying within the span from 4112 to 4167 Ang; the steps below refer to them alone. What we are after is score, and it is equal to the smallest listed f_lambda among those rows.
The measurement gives 9.54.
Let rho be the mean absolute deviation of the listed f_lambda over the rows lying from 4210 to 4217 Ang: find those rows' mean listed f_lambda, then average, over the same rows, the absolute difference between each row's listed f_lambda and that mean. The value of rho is 1.2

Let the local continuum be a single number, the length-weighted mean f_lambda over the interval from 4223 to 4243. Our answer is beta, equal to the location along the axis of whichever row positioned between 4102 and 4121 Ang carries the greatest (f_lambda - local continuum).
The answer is 4114.63 Ang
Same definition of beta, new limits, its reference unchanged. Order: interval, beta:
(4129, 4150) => 4139.33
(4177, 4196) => 4193.05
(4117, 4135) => 4124.11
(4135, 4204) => 4162.27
